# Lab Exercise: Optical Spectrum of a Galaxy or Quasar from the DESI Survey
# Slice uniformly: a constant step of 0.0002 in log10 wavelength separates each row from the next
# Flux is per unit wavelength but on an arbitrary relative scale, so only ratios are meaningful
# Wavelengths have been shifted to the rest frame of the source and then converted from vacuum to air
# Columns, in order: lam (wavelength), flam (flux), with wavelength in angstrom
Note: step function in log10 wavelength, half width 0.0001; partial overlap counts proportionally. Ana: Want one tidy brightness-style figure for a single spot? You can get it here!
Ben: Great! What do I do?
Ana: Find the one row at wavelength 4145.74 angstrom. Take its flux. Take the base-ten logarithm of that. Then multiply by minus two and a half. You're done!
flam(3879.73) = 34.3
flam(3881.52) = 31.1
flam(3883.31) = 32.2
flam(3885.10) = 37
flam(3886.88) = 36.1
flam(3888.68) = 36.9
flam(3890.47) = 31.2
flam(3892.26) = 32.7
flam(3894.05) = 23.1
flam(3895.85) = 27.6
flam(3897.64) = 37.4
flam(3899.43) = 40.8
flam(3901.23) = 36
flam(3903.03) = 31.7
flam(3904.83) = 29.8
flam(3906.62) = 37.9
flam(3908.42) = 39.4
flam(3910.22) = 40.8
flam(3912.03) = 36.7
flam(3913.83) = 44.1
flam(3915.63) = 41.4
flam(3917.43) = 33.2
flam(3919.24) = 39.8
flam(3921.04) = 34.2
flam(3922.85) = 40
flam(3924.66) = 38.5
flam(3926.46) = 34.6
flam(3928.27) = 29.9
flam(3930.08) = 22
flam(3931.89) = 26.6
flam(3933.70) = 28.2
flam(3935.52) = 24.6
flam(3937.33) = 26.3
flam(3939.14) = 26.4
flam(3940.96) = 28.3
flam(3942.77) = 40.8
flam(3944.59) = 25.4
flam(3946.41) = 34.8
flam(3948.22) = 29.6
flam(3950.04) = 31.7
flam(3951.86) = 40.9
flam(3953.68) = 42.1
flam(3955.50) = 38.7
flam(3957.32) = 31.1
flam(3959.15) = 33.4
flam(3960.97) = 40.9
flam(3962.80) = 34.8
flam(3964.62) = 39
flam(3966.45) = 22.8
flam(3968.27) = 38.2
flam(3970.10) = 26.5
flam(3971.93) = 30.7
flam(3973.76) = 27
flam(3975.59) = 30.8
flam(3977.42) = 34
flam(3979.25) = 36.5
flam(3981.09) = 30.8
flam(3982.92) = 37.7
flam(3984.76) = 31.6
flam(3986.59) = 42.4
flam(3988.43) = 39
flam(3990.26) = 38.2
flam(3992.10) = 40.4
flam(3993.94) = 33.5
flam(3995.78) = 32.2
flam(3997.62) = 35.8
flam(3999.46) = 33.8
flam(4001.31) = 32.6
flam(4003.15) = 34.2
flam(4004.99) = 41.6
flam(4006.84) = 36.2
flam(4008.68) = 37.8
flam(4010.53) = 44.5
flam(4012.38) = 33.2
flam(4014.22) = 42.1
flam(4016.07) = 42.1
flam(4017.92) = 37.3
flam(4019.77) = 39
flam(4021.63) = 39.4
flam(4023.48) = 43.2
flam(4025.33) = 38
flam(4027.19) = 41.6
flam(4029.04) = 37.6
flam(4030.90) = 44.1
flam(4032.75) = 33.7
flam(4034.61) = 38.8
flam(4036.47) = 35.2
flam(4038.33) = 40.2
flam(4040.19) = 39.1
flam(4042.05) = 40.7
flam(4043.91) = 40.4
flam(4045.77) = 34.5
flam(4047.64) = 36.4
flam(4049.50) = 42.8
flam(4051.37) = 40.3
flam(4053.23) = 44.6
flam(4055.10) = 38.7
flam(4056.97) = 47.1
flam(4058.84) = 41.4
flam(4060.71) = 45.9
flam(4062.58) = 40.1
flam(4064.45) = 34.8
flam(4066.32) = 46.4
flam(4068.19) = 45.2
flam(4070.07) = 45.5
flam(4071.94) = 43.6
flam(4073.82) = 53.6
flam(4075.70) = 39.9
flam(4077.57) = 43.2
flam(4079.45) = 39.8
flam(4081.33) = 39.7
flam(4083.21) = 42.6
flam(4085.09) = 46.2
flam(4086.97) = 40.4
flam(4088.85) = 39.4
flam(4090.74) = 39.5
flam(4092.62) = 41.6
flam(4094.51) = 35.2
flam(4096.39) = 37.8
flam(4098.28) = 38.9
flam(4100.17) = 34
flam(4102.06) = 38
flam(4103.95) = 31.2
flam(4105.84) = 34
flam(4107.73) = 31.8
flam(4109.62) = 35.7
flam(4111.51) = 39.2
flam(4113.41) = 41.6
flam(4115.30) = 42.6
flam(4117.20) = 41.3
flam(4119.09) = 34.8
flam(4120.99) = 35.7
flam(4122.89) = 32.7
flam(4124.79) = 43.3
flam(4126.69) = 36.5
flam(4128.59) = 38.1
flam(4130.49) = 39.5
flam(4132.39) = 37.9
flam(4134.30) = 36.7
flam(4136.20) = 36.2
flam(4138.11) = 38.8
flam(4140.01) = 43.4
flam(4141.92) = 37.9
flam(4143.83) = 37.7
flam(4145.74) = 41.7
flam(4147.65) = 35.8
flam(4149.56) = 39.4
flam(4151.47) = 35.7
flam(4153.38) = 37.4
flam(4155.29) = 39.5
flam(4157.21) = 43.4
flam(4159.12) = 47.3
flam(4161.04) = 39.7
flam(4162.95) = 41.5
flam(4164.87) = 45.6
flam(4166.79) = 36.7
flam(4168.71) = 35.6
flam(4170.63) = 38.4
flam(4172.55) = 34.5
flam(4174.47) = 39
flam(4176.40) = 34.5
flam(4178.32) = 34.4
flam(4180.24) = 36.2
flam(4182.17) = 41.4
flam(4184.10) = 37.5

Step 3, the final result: -4.05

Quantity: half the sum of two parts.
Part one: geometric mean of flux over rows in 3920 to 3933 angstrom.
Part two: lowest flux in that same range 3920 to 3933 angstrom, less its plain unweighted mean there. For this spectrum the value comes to 11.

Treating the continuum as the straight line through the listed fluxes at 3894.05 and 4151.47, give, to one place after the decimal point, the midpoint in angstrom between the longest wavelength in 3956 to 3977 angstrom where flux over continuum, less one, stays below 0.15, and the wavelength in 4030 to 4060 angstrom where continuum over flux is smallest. 4016.3 angstrom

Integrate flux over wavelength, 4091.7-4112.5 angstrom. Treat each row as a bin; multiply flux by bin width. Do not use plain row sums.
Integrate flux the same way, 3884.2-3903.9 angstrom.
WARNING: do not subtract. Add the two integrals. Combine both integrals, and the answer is 1415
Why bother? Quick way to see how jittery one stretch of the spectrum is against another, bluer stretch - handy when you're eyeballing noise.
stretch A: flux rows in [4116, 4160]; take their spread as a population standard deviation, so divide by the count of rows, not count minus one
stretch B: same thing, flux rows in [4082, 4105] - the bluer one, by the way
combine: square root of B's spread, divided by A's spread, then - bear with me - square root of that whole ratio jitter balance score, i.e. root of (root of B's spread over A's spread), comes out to 0.767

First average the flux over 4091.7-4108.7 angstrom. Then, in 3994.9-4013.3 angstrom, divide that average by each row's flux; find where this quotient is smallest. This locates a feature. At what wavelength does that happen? 4010.53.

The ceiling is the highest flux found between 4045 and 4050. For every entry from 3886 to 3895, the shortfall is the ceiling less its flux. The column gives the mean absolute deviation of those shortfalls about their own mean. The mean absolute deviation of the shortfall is 3.9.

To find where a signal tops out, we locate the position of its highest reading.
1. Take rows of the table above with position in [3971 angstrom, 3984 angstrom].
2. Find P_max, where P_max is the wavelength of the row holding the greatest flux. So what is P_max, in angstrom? 3982.92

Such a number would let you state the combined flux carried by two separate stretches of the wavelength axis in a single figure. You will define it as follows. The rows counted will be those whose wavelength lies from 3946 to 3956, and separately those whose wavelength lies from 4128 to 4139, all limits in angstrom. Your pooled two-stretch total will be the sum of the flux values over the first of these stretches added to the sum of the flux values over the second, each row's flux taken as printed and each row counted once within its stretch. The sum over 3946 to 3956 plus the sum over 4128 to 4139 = 445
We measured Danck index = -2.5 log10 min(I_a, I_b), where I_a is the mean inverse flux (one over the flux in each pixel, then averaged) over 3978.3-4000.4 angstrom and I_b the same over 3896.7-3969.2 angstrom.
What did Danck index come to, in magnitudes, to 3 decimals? 3.880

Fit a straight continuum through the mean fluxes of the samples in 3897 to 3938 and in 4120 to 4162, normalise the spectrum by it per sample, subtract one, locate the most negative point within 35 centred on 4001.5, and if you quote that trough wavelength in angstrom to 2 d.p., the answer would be 3984.76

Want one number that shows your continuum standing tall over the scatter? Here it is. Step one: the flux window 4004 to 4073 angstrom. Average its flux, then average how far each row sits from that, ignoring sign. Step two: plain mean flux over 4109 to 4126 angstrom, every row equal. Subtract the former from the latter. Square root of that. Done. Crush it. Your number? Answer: 5.96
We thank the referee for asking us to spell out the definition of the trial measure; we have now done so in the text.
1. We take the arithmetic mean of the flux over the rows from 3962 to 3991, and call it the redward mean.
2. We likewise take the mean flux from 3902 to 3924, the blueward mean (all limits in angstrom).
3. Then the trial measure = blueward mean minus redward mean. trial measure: 3.7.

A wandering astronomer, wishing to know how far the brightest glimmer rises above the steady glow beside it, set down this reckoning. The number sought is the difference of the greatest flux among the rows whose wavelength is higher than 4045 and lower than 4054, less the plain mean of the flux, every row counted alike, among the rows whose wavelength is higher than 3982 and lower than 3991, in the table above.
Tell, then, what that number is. 6.8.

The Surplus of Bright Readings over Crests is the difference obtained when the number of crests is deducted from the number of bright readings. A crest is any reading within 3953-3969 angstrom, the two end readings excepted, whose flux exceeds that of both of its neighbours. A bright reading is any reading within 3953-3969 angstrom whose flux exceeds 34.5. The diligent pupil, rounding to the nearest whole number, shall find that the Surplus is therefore 4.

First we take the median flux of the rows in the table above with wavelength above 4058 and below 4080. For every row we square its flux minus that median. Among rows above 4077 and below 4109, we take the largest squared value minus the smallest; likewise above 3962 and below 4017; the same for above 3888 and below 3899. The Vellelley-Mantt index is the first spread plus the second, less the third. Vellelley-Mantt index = 196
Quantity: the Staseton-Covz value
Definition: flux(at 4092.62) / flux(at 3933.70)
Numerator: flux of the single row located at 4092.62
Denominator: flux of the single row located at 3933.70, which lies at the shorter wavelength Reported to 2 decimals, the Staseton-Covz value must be 1.48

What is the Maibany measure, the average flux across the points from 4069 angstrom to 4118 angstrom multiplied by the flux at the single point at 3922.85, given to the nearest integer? 1594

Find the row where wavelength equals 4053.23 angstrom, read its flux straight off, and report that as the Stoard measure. 44.6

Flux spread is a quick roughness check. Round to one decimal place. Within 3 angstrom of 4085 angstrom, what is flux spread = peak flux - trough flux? 5.8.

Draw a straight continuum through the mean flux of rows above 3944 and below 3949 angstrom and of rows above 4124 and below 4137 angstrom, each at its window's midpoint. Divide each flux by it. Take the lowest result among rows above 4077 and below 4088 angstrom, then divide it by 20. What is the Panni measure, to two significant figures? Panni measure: 0.055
